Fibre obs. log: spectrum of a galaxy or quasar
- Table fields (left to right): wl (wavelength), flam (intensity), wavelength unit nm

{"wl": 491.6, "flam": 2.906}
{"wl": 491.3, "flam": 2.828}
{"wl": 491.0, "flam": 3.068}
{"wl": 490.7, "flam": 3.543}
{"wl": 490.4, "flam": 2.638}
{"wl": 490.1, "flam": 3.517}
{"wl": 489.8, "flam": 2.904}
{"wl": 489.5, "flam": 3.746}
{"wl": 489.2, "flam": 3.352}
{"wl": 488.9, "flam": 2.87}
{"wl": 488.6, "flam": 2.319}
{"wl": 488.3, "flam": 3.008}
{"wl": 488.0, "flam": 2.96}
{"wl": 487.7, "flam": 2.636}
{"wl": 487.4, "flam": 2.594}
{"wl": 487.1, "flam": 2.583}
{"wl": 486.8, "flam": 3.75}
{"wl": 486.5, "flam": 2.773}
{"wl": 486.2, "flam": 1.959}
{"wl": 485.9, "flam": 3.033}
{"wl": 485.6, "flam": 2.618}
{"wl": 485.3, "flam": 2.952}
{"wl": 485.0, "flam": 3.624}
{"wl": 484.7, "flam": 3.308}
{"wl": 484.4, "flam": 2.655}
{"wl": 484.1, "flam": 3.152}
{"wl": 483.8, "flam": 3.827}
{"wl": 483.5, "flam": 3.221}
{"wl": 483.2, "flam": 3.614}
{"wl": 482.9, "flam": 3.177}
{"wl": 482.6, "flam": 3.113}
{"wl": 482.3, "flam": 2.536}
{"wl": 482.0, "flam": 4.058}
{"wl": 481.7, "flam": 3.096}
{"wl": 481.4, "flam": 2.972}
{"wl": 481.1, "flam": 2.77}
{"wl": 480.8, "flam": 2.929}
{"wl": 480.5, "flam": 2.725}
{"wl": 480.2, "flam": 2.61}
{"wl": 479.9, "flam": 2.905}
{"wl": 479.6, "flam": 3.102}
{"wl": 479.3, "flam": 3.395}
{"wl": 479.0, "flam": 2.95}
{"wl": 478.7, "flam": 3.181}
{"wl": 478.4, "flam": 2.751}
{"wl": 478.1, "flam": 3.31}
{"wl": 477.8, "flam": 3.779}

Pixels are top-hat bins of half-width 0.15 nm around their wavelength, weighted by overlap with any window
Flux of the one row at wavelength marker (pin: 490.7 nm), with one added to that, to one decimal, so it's 4.5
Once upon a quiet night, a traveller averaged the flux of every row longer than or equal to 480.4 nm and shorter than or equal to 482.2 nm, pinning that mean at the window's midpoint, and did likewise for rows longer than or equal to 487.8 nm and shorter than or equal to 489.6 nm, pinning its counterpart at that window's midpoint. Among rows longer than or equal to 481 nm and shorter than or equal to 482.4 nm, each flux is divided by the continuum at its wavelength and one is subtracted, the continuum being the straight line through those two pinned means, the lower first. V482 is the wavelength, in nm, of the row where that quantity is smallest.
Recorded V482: 482.3 nm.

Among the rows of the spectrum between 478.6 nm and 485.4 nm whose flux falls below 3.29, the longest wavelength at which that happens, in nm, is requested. 485.3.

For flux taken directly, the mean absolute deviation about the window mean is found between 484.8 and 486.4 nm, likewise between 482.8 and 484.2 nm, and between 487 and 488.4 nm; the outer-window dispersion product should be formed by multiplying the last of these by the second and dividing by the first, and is 0.107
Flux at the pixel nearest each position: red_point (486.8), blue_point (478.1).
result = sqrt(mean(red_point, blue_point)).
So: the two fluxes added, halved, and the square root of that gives 1.88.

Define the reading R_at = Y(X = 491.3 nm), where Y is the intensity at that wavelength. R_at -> 2.828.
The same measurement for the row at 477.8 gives 3.779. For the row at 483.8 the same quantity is 3.827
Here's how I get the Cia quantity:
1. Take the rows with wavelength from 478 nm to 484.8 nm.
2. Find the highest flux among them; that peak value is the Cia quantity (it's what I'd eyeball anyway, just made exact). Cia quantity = 4.058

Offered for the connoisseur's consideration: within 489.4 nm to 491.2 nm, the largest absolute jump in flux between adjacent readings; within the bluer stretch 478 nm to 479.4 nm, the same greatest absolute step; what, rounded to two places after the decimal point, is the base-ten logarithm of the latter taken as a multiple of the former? -0.21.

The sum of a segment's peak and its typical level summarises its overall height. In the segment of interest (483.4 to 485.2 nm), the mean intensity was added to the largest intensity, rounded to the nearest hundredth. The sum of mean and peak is 7.12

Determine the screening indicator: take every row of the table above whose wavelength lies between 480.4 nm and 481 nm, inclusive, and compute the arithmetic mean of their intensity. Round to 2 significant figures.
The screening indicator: 2.8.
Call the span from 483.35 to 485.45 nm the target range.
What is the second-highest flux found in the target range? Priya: 3.624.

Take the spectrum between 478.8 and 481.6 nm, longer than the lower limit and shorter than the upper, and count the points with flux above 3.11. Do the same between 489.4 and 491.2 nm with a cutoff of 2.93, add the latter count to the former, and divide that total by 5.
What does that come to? 1.00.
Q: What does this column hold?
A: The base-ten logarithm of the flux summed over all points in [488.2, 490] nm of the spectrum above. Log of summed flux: 1.26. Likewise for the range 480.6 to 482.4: 1.26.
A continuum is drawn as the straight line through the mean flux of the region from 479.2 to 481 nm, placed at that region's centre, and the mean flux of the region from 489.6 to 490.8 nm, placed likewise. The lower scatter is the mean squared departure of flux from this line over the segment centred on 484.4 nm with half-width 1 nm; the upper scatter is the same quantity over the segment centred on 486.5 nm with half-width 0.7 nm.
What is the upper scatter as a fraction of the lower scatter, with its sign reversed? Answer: -2.2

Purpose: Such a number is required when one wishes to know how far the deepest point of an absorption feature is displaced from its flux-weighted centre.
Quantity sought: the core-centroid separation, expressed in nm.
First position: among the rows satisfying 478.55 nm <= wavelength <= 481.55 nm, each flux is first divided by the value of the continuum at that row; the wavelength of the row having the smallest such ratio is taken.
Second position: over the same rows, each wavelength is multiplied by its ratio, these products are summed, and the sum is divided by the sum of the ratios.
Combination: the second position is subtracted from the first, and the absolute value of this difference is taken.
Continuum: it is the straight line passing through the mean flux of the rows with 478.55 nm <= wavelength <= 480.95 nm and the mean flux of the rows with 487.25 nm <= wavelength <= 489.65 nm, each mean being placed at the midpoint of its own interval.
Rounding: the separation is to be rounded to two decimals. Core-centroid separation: 0.18 nm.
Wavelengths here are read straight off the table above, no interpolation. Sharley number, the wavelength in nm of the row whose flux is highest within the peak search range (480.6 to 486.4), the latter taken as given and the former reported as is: 482.0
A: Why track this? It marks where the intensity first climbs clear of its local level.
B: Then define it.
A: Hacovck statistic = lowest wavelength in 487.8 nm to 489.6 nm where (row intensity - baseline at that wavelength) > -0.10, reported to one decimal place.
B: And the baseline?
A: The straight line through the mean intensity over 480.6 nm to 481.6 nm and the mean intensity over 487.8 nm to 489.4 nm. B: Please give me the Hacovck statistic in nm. 488.0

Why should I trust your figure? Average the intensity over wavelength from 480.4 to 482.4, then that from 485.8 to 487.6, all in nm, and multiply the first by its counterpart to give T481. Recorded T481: 8.4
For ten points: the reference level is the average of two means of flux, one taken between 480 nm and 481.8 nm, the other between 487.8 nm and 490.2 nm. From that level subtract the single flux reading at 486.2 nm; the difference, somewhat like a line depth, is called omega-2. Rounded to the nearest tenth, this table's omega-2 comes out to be 1.0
